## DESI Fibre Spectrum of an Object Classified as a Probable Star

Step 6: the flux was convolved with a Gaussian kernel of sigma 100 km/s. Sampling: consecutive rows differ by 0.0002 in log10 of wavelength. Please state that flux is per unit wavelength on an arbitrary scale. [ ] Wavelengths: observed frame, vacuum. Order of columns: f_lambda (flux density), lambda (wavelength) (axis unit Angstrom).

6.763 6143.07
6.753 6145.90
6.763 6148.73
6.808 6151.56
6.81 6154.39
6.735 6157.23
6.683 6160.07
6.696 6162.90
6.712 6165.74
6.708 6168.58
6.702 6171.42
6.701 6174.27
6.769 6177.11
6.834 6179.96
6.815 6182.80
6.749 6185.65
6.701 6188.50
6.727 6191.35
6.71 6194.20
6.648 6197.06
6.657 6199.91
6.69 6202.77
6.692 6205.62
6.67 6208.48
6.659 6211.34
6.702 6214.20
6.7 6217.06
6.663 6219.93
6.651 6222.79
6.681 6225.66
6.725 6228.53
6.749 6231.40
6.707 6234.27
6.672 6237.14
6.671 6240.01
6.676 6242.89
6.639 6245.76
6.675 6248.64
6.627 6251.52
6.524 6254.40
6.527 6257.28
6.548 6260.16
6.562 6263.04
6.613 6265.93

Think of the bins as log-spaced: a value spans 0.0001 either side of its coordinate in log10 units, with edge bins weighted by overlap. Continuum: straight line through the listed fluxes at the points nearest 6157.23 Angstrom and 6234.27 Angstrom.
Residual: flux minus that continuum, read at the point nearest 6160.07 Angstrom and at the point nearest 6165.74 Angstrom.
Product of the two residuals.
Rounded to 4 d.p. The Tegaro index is 0.0010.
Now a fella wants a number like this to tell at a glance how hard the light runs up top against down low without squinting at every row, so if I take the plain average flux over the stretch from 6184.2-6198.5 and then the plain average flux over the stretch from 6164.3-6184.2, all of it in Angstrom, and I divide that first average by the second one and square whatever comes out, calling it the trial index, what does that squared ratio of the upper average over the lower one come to 0.99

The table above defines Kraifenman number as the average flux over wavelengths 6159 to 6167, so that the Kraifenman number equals 6.70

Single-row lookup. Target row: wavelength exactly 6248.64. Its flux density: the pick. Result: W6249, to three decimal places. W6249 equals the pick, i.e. 6.675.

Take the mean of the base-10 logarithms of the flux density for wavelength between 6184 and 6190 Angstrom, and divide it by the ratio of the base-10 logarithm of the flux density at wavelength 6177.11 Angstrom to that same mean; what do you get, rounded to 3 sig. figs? 0.825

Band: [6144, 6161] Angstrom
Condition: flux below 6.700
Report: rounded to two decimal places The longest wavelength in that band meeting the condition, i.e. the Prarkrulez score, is 6160.07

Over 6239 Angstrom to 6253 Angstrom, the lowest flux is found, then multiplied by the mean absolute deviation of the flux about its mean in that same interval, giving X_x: 0.130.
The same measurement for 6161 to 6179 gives 0.121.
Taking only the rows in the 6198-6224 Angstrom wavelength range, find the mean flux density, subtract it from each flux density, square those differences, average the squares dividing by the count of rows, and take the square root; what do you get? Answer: 0.019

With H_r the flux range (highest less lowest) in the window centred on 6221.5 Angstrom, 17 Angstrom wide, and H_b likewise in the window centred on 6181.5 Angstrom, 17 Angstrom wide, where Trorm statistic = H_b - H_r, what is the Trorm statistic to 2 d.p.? 0.06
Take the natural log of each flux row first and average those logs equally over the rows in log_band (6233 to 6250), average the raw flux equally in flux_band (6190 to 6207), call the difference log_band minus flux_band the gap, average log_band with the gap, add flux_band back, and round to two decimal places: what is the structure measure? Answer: 5.24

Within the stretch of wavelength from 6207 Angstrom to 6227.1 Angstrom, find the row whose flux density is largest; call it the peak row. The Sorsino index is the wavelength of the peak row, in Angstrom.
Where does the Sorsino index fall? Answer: 6214.20 Angstrom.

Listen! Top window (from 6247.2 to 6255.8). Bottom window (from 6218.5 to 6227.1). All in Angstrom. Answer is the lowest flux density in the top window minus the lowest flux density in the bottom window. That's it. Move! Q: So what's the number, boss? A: -0.13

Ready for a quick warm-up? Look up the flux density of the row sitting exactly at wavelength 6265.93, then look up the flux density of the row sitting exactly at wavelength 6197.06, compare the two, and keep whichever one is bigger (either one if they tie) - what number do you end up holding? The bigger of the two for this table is 6.65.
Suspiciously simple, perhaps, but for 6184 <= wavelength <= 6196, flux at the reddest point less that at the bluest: -0.04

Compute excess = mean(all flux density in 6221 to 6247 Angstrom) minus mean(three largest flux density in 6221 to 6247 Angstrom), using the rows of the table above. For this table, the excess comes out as -0.041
